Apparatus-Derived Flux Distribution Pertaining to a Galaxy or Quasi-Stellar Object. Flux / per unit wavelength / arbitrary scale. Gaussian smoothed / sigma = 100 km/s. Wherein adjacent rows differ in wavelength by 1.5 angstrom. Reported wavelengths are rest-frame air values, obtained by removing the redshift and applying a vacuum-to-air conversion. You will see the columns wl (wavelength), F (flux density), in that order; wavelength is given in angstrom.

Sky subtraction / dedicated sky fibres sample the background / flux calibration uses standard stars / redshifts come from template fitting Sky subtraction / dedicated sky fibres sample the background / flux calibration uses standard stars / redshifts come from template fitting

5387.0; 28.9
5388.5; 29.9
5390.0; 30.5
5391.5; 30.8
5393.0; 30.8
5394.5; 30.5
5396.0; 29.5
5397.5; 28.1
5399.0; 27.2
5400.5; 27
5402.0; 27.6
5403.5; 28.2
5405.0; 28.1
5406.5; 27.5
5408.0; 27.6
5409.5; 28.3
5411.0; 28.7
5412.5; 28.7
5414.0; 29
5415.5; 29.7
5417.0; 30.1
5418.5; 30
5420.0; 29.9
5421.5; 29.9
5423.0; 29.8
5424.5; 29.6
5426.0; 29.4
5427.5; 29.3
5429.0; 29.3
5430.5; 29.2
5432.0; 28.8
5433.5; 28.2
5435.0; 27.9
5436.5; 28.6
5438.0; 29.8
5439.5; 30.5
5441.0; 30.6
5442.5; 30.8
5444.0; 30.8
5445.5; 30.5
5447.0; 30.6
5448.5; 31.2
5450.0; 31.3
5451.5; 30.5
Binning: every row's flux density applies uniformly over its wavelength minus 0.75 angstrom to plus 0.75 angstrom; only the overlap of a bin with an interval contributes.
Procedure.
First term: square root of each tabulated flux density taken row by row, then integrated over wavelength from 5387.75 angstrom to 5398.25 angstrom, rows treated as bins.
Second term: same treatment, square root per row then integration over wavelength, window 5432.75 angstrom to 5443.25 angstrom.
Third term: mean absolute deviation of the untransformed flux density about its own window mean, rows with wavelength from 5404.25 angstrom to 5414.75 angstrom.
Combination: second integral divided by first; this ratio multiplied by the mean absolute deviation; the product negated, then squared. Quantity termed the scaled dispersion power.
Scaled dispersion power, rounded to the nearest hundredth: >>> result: 0.21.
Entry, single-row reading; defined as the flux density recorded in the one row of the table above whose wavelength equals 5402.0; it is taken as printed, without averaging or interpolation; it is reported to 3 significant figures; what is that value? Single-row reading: 27.6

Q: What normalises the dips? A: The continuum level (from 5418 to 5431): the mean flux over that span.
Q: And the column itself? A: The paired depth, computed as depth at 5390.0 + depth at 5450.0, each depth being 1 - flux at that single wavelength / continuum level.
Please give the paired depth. -0.09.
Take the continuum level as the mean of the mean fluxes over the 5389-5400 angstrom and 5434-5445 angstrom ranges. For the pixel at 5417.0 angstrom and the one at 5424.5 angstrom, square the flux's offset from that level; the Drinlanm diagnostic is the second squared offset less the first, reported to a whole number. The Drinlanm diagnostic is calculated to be 0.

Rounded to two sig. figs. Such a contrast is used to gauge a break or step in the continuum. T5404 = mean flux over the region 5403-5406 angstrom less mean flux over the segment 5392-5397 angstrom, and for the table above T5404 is -2.1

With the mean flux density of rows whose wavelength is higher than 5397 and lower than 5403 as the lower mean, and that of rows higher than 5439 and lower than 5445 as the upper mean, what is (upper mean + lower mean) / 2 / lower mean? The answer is 1.06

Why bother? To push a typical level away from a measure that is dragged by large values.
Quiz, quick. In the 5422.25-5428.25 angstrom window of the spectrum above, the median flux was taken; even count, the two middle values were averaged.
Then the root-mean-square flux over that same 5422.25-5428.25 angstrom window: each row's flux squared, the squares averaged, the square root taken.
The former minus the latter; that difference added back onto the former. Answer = 29.5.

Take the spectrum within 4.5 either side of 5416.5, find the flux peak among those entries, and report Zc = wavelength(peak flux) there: 5417.0 angstrom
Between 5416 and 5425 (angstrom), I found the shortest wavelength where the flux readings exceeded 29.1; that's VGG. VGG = 5417.0 angstrom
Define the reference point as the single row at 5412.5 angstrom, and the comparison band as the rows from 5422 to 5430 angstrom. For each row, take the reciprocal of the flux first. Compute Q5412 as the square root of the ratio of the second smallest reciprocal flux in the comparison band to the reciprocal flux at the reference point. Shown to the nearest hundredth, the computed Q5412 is 0.98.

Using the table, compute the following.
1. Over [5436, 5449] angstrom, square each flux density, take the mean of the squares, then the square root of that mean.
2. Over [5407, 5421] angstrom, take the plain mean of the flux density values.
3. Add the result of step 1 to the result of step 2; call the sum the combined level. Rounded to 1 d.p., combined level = 59.5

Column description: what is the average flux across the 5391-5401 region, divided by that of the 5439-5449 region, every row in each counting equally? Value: 0.95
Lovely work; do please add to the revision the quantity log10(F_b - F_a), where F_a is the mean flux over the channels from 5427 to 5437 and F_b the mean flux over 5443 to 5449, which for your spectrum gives 0.3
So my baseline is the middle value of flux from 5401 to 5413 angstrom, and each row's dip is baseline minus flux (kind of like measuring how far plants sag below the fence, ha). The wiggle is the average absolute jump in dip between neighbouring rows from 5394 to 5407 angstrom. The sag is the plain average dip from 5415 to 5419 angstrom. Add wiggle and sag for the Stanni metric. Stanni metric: -1.1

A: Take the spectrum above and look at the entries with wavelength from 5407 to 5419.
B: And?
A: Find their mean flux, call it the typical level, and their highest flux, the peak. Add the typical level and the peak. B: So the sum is 59.1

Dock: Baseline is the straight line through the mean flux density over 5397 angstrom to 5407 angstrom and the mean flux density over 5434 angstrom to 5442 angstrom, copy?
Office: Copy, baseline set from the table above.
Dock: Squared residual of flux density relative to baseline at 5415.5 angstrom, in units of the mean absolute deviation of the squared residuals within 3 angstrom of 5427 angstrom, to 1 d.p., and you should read 10.1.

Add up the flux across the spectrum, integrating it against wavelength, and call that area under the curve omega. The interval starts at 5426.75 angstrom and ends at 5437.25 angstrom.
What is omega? 302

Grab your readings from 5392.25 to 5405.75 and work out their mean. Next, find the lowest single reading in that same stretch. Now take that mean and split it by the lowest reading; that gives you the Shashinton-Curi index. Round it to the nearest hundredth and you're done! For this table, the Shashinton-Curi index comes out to 1.06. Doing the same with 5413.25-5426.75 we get 1.02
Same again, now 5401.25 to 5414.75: 1.03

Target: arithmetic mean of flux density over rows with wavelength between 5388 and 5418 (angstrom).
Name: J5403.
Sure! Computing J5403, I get 28.9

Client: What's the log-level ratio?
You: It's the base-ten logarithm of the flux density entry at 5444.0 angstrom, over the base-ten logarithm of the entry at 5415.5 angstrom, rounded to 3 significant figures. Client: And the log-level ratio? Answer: 1.01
